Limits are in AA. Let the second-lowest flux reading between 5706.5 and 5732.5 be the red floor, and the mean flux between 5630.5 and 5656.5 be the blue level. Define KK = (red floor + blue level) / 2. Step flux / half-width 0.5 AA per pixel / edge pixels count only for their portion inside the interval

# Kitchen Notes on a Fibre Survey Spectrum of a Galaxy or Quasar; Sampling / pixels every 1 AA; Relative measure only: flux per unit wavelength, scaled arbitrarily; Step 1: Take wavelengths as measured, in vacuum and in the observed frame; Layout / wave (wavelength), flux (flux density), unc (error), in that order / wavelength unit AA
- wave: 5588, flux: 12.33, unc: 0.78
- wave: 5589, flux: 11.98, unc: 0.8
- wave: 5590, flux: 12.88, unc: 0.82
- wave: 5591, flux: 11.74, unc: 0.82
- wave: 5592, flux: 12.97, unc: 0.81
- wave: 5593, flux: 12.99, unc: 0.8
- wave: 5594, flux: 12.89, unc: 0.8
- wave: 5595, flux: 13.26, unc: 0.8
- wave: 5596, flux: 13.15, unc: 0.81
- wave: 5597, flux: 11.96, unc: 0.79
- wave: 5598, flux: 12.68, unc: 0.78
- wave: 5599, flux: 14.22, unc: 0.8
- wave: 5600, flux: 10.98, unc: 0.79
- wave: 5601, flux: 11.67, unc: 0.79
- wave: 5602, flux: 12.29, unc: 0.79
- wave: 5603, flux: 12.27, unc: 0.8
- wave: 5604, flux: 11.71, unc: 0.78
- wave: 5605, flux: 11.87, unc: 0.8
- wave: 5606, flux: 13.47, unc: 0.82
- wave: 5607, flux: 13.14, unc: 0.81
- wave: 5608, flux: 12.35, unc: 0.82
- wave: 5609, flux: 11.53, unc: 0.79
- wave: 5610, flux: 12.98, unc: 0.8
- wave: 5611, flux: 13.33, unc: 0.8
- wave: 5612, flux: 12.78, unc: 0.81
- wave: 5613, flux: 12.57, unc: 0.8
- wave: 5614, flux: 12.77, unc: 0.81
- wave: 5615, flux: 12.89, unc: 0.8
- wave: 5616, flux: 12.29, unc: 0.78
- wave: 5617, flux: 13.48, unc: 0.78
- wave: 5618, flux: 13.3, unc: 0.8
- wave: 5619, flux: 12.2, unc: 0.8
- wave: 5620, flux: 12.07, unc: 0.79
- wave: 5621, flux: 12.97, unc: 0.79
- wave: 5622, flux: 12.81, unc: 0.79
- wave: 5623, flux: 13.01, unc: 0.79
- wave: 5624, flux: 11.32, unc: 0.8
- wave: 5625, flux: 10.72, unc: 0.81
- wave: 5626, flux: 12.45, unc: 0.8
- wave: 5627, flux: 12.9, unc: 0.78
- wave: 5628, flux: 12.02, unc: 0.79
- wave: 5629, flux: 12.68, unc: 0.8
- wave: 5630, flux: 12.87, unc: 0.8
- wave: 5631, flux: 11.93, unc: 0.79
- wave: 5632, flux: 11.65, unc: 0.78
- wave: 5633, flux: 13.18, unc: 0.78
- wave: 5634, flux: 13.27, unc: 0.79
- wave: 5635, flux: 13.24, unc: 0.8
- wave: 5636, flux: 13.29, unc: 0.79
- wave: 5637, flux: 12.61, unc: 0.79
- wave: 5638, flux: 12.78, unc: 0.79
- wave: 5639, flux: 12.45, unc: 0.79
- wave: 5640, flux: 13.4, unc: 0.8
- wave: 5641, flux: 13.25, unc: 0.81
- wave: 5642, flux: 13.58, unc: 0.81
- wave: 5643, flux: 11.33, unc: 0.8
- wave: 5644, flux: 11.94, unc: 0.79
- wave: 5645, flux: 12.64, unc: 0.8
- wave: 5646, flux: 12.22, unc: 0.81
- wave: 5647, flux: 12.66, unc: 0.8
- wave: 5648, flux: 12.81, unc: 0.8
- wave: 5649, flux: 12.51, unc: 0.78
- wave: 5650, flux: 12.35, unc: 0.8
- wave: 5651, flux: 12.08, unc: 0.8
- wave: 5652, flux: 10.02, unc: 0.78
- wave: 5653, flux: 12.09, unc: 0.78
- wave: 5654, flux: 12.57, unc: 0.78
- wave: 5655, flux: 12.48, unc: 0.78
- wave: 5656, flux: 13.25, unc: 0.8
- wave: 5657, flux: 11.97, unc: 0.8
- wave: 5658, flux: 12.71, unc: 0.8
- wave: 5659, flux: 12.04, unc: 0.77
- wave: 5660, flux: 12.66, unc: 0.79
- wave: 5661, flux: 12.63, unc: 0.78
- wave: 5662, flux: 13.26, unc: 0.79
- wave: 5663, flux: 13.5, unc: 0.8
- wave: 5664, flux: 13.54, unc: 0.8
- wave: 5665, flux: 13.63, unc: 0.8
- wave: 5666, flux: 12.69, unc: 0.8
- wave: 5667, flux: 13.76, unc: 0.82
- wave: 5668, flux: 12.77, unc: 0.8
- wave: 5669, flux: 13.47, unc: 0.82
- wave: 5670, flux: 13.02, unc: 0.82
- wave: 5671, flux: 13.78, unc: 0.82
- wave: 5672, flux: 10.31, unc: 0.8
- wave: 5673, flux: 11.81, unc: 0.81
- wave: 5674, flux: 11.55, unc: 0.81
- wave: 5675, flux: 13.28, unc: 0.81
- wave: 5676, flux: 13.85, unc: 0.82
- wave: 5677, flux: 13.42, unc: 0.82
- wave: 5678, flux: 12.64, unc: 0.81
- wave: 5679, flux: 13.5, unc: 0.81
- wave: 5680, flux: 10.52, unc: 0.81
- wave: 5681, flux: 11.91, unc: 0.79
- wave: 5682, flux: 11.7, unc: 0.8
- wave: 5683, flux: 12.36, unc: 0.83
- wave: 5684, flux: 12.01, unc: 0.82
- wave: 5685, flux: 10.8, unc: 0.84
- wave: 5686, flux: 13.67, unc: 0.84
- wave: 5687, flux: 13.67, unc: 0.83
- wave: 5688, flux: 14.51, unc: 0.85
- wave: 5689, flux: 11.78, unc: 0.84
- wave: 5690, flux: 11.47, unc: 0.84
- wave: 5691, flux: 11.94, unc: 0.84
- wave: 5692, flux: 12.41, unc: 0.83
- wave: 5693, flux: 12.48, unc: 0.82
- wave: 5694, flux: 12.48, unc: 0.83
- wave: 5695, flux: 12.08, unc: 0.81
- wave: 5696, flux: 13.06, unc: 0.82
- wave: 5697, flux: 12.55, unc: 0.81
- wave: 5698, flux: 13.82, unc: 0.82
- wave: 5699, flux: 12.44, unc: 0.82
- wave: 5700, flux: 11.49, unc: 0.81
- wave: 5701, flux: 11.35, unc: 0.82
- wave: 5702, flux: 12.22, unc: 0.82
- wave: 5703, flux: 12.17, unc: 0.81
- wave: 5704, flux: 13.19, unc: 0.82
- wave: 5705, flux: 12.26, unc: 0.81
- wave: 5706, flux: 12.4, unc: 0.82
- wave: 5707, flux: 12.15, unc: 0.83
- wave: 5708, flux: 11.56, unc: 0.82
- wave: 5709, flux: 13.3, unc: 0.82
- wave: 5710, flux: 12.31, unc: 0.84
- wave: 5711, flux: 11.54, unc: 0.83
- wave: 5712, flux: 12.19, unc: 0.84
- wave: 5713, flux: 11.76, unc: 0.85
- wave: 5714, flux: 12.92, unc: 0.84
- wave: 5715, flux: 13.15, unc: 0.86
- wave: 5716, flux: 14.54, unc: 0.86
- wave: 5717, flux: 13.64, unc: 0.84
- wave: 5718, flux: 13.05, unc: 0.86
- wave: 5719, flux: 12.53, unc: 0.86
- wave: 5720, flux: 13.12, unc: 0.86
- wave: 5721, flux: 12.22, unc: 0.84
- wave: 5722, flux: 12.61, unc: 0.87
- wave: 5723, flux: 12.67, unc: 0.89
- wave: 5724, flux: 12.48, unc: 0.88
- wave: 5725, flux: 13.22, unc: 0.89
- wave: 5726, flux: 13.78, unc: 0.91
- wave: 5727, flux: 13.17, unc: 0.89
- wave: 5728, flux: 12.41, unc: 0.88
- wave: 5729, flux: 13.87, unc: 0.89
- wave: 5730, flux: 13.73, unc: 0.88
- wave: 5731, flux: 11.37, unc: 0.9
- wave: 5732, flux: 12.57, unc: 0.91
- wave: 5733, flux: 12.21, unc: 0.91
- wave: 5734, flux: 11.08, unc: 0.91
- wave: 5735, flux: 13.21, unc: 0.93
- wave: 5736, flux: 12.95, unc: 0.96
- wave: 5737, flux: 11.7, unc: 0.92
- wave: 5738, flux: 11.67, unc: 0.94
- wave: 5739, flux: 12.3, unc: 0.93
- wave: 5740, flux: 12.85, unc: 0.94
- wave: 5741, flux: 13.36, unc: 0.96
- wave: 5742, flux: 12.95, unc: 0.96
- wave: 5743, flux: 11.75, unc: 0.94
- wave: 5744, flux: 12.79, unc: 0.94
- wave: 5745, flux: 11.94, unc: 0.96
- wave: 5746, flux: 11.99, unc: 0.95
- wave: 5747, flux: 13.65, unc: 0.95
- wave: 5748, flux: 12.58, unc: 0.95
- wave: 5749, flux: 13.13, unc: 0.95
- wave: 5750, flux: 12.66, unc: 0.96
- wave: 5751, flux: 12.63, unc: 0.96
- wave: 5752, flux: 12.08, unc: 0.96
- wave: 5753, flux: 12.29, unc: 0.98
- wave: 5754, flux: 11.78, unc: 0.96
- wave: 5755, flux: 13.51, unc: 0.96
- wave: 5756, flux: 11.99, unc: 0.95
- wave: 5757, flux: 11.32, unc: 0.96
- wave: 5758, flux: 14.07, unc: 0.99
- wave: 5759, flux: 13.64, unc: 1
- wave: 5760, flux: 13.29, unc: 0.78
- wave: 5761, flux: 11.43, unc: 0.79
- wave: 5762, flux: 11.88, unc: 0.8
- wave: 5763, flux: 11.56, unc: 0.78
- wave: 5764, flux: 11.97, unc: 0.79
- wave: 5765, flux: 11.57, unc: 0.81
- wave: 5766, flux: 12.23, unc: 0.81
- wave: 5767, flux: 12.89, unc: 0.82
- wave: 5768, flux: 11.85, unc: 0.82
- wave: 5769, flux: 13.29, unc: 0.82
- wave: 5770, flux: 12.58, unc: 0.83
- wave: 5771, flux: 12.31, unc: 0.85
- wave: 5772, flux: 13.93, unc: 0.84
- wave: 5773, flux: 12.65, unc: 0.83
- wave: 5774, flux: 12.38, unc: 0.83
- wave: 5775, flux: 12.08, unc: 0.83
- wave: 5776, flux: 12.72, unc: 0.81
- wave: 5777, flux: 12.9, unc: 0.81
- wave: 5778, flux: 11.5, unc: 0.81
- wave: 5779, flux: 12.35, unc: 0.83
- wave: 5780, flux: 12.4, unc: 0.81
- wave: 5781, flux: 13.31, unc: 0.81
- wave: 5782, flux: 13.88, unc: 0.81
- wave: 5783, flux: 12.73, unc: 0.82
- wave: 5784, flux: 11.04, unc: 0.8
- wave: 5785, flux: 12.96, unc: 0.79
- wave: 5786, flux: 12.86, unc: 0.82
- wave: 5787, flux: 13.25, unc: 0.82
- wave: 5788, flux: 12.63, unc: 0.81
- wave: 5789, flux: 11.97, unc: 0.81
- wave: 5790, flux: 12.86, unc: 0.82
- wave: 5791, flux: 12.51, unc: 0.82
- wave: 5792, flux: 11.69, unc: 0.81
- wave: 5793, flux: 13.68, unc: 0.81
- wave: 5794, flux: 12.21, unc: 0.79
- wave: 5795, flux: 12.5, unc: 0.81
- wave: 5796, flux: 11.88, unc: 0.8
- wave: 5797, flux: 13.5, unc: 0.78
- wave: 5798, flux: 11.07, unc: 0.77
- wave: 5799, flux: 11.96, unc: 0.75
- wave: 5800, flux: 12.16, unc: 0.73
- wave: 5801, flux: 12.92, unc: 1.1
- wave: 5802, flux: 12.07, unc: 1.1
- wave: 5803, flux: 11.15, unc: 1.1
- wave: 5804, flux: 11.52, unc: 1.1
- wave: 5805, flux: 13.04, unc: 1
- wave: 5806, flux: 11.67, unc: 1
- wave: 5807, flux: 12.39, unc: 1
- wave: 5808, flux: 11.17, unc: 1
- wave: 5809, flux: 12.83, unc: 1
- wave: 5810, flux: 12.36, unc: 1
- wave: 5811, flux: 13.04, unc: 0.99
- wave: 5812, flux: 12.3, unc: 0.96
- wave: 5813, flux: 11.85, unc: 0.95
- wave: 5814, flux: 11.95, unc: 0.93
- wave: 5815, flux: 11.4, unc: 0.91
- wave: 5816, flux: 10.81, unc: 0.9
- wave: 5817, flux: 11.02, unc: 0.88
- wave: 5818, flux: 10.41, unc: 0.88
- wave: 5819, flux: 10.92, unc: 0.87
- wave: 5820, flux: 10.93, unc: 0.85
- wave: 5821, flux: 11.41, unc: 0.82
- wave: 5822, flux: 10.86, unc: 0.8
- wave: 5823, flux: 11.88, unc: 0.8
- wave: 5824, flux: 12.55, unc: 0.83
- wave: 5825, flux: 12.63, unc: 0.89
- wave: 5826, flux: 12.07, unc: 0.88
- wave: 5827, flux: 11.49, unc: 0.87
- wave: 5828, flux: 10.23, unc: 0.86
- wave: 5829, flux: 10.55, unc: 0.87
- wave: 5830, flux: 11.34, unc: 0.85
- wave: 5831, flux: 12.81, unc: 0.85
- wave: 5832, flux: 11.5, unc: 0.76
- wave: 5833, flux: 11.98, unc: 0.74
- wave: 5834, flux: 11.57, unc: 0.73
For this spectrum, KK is 12.0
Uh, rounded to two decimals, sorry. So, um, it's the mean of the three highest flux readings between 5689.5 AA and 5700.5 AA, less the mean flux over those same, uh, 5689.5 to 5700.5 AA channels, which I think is 0.76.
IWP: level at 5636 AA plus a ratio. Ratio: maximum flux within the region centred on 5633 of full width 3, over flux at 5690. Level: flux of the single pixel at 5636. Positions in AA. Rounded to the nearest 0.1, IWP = 14.4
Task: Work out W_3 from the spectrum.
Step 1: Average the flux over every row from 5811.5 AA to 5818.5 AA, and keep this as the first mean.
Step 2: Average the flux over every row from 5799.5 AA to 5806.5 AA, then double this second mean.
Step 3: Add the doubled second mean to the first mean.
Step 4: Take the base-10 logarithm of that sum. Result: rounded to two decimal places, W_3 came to 1.55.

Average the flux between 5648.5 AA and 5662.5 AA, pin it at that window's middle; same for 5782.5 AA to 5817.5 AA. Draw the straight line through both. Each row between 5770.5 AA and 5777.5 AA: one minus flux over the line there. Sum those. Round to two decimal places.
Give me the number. -0.28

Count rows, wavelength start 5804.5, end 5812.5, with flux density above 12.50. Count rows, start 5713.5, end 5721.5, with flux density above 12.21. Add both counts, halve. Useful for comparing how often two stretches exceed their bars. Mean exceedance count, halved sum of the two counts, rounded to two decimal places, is 5.50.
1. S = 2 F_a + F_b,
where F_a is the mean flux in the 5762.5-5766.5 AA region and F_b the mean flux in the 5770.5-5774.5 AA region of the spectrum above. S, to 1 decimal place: 36.5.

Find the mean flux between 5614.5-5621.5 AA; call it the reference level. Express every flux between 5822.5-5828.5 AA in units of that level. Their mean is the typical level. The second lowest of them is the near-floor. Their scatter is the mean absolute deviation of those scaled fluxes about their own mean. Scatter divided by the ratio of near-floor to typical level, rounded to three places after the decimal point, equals 0.051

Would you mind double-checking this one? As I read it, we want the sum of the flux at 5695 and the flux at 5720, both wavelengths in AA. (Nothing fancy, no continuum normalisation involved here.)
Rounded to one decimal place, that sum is 25.2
